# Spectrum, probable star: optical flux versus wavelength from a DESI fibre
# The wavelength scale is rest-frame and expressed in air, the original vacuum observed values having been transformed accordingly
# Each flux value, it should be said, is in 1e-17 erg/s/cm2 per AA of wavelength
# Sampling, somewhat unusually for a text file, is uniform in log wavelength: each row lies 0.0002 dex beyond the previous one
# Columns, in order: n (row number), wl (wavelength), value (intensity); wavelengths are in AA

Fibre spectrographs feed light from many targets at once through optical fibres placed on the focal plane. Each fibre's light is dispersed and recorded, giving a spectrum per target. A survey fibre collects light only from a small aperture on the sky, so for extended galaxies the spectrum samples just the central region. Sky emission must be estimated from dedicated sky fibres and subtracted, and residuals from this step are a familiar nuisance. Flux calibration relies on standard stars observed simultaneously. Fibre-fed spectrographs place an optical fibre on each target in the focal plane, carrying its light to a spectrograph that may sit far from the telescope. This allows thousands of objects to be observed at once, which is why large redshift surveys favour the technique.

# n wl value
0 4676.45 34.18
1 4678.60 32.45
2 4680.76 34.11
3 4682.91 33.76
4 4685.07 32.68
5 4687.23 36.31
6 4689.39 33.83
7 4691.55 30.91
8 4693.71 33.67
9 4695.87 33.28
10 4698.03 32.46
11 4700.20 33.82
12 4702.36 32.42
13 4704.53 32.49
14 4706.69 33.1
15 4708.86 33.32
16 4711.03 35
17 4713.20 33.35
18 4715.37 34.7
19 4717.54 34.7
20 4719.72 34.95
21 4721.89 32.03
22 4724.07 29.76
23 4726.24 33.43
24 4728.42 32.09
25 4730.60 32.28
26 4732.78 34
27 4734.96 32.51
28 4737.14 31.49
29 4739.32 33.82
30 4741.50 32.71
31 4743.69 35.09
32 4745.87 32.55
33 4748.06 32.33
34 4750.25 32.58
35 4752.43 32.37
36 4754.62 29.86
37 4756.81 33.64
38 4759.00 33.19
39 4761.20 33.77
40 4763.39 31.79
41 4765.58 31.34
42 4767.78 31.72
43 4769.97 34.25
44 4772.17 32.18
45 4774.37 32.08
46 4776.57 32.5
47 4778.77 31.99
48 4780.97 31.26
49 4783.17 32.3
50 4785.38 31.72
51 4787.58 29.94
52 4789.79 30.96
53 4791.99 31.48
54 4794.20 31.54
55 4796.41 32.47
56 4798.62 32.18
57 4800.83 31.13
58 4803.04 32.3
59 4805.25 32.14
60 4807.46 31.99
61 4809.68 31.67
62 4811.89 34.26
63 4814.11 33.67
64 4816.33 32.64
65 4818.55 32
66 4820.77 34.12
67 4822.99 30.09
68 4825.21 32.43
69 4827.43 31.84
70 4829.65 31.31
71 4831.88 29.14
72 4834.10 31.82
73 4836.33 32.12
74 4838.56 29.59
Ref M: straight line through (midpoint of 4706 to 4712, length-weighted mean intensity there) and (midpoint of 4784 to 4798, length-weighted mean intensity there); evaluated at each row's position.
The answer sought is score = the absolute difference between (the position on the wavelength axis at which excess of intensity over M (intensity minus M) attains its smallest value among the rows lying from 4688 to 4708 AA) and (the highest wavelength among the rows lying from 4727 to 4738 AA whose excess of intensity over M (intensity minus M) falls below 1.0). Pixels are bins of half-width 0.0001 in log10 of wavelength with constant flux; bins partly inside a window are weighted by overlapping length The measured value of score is 45.6 AA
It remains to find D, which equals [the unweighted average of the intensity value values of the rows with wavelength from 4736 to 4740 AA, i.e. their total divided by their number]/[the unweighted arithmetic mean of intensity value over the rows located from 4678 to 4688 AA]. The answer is 0.96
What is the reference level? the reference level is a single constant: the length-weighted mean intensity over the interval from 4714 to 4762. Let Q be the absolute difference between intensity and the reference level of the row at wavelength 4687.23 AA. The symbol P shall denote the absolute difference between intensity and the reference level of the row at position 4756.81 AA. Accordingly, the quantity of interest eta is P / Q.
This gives 0.2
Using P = 0.75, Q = 3.42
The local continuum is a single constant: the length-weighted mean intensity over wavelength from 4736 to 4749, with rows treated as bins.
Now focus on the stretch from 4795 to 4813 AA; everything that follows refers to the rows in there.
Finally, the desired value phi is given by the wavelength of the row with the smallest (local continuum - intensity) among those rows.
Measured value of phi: 4811.89 AA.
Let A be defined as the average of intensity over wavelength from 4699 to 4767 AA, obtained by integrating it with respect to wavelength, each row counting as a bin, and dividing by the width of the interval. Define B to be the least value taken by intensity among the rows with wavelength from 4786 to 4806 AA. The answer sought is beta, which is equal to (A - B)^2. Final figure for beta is 9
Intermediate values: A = 32.9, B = 29.94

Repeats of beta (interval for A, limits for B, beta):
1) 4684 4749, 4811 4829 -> 9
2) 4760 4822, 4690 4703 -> 2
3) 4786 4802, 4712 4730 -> 3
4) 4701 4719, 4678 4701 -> 8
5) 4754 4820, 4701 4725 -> 6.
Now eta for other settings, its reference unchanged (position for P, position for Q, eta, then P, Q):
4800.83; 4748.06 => 3.1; 1.76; 0.56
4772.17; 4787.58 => 0.2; 0.71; 2.95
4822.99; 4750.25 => 8.9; 2.80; 0.31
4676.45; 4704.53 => 3.2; 1.29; 0.40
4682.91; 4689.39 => 0.9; 0.87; 0.94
